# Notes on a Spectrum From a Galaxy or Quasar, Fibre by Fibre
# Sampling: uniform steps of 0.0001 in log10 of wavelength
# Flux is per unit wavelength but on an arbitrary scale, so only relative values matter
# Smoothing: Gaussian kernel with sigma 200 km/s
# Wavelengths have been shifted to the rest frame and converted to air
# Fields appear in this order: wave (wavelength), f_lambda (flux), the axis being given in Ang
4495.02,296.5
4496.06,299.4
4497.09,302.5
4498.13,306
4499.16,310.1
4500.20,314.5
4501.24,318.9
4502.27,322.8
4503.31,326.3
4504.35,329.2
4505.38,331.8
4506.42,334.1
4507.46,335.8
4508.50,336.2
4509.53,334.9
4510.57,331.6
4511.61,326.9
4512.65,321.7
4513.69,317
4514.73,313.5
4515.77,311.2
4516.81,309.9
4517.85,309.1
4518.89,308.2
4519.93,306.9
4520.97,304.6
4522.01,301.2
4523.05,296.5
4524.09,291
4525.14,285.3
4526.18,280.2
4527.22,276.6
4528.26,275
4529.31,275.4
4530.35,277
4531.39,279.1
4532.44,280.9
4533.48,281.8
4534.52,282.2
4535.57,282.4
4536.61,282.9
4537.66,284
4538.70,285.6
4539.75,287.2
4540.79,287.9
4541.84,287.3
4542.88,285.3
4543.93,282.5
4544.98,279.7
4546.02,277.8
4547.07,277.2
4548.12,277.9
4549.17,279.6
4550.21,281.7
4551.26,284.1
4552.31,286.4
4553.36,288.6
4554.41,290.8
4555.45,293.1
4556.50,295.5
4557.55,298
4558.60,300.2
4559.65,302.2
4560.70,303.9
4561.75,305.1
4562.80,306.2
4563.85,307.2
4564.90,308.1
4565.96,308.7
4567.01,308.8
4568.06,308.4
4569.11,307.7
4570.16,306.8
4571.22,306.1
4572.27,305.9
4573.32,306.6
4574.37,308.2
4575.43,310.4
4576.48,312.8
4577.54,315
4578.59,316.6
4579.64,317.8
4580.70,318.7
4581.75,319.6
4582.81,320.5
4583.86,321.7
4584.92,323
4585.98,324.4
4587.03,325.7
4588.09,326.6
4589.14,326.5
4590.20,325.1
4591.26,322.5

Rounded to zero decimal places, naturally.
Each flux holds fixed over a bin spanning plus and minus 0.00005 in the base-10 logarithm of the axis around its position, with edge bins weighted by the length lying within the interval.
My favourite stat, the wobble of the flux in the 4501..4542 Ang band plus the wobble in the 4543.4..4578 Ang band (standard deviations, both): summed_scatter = 33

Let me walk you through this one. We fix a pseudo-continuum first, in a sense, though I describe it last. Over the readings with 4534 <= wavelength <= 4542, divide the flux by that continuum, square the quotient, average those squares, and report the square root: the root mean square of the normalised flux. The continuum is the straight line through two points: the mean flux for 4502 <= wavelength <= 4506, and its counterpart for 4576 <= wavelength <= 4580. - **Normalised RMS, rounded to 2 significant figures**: 0.88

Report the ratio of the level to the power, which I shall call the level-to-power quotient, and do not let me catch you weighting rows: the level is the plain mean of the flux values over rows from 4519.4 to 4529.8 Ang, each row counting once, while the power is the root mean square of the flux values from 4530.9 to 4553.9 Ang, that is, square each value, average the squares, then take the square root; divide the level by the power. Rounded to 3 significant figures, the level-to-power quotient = 1.02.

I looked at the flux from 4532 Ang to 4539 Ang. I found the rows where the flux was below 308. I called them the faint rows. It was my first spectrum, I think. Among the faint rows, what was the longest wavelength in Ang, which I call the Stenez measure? 4538.70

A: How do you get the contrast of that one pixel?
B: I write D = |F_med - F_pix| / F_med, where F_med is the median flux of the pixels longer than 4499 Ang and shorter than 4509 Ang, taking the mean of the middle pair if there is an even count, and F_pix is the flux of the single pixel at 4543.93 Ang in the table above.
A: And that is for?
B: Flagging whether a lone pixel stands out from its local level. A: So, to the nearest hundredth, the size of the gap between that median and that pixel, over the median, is 0.14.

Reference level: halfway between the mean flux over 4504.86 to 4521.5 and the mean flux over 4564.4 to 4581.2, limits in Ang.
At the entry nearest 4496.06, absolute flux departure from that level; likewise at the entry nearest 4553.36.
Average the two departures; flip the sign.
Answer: -22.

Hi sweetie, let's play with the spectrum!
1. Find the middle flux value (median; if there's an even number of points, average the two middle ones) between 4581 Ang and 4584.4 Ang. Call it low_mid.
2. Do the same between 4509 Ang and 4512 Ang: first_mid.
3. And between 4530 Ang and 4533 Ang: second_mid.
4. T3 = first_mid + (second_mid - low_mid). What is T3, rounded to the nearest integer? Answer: 290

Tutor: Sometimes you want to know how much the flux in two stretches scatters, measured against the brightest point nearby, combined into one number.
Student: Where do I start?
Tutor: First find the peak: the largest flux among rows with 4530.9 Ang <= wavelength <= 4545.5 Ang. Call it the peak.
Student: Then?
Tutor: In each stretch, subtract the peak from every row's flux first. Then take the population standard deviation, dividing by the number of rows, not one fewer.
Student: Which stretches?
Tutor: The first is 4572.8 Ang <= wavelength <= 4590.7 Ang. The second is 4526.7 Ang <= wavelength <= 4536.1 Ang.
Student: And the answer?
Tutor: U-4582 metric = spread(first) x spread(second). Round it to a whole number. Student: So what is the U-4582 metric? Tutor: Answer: 18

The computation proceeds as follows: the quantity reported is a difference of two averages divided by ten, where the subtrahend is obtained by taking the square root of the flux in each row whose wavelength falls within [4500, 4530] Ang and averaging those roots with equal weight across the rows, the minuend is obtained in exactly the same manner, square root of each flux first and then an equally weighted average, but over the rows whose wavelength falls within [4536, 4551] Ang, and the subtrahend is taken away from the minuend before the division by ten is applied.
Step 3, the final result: -0.08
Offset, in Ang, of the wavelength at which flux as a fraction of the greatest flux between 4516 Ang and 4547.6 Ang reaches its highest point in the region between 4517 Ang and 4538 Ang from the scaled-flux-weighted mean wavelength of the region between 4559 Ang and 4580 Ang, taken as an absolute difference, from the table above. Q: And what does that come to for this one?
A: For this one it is 51.9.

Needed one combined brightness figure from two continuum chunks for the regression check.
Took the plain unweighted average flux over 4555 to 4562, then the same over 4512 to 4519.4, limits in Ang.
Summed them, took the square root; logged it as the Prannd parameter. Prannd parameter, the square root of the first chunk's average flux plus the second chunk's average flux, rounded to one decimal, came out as 24.8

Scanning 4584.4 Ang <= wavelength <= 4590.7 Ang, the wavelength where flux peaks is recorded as 4588.09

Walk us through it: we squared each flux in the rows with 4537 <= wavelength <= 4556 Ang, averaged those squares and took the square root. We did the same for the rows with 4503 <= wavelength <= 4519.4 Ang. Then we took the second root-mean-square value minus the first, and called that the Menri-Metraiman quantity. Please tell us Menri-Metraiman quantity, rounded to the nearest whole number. 39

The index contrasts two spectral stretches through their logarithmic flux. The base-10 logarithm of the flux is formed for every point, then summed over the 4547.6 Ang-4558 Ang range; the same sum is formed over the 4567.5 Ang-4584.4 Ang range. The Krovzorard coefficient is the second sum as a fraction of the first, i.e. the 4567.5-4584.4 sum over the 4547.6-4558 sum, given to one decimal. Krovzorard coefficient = 1.6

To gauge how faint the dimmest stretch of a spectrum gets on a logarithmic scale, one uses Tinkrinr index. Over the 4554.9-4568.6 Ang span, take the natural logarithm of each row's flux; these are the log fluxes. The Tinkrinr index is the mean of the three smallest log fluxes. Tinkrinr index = 5.69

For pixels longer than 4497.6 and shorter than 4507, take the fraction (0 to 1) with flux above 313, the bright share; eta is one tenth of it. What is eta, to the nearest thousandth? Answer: 0.078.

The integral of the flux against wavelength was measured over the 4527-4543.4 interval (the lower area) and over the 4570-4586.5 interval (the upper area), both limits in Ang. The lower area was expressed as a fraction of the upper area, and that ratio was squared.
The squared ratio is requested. 0.79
